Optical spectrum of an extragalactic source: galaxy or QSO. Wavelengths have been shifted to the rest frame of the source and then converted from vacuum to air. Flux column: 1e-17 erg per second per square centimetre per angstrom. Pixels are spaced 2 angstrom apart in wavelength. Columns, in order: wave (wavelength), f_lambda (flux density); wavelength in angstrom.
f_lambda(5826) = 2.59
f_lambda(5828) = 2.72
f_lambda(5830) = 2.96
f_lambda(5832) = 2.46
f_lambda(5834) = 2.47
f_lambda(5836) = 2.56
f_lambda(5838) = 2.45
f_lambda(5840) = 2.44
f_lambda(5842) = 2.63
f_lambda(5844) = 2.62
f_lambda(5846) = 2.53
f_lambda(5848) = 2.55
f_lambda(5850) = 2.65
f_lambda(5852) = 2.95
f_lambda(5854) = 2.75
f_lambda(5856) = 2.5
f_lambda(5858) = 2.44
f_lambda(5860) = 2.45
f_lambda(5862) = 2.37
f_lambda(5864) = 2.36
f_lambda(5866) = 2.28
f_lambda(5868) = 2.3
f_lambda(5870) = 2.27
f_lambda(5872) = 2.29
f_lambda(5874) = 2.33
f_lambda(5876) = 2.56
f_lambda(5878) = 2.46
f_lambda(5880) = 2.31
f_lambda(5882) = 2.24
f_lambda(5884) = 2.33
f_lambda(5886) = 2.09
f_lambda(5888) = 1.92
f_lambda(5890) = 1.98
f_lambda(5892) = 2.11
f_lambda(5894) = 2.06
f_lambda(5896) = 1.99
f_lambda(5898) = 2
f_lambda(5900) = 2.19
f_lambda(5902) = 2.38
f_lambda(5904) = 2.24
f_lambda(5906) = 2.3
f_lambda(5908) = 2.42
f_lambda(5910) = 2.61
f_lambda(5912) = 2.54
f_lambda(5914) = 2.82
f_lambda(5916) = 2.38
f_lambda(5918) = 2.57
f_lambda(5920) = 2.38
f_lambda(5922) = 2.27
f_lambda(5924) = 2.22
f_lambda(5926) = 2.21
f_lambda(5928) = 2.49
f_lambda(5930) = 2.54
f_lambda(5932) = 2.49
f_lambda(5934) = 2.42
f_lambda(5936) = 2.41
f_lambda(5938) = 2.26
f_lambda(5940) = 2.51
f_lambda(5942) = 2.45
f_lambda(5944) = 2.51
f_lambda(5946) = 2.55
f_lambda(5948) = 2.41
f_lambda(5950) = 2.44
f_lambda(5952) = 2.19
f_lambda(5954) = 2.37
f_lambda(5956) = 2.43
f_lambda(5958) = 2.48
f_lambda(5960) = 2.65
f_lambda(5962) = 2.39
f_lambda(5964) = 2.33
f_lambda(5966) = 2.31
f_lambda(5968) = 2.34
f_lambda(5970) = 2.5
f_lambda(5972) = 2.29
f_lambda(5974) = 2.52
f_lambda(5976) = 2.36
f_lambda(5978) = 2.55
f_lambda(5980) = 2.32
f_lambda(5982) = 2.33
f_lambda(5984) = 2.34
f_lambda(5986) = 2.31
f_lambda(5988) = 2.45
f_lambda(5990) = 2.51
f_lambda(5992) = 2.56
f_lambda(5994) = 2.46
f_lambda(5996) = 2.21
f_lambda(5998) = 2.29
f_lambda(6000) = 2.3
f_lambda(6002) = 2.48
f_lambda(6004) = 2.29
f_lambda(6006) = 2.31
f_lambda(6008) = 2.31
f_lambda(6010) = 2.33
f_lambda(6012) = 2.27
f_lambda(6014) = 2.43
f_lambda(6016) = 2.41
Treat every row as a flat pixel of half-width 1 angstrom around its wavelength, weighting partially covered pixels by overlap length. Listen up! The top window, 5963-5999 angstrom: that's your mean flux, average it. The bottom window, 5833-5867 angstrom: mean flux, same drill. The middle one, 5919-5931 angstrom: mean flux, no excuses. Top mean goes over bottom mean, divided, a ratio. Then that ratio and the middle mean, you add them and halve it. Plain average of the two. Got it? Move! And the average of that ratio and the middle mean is 1.65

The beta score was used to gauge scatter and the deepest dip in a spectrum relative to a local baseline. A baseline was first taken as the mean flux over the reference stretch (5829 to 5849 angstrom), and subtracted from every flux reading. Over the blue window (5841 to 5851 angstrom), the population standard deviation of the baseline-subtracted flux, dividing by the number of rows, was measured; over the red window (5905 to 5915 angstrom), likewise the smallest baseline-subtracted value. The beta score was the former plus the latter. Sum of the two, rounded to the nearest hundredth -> -0.22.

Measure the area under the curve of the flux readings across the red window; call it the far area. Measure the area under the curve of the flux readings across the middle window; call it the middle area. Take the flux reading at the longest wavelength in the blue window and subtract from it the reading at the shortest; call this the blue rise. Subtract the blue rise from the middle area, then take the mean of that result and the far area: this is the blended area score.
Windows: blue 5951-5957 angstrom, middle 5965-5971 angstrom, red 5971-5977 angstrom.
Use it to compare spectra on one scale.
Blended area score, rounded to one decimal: 14.2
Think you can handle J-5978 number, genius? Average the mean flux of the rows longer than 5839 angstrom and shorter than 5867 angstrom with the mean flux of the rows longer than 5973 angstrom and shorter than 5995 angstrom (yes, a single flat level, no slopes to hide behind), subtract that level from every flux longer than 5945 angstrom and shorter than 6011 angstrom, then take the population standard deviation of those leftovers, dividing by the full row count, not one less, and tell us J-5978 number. 0.11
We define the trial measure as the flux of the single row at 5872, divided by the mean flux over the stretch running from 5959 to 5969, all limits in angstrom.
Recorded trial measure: 0.95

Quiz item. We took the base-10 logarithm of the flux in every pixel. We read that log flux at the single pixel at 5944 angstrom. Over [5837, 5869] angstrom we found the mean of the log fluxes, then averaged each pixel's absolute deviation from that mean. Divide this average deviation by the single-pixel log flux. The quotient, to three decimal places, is 0.057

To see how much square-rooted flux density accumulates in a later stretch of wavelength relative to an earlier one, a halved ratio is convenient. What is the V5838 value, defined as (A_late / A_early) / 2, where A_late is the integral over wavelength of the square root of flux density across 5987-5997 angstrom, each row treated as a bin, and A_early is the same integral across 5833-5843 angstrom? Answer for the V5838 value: 0.493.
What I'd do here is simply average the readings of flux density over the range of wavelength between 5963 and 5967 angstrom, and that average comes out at 2.32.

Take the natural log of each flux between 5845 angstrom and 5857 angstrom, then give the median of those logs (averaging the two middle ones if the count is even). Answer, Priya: 0.955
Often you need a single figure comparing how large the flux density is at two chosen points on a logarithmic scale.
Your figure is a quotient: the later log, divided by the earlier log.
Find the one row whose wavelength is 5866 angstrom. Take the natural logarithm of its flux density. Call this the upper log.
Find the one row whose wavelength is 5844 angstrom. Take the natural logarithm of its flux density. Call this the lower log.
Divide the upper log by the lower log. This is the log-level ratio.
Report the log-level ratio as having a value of 0.86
